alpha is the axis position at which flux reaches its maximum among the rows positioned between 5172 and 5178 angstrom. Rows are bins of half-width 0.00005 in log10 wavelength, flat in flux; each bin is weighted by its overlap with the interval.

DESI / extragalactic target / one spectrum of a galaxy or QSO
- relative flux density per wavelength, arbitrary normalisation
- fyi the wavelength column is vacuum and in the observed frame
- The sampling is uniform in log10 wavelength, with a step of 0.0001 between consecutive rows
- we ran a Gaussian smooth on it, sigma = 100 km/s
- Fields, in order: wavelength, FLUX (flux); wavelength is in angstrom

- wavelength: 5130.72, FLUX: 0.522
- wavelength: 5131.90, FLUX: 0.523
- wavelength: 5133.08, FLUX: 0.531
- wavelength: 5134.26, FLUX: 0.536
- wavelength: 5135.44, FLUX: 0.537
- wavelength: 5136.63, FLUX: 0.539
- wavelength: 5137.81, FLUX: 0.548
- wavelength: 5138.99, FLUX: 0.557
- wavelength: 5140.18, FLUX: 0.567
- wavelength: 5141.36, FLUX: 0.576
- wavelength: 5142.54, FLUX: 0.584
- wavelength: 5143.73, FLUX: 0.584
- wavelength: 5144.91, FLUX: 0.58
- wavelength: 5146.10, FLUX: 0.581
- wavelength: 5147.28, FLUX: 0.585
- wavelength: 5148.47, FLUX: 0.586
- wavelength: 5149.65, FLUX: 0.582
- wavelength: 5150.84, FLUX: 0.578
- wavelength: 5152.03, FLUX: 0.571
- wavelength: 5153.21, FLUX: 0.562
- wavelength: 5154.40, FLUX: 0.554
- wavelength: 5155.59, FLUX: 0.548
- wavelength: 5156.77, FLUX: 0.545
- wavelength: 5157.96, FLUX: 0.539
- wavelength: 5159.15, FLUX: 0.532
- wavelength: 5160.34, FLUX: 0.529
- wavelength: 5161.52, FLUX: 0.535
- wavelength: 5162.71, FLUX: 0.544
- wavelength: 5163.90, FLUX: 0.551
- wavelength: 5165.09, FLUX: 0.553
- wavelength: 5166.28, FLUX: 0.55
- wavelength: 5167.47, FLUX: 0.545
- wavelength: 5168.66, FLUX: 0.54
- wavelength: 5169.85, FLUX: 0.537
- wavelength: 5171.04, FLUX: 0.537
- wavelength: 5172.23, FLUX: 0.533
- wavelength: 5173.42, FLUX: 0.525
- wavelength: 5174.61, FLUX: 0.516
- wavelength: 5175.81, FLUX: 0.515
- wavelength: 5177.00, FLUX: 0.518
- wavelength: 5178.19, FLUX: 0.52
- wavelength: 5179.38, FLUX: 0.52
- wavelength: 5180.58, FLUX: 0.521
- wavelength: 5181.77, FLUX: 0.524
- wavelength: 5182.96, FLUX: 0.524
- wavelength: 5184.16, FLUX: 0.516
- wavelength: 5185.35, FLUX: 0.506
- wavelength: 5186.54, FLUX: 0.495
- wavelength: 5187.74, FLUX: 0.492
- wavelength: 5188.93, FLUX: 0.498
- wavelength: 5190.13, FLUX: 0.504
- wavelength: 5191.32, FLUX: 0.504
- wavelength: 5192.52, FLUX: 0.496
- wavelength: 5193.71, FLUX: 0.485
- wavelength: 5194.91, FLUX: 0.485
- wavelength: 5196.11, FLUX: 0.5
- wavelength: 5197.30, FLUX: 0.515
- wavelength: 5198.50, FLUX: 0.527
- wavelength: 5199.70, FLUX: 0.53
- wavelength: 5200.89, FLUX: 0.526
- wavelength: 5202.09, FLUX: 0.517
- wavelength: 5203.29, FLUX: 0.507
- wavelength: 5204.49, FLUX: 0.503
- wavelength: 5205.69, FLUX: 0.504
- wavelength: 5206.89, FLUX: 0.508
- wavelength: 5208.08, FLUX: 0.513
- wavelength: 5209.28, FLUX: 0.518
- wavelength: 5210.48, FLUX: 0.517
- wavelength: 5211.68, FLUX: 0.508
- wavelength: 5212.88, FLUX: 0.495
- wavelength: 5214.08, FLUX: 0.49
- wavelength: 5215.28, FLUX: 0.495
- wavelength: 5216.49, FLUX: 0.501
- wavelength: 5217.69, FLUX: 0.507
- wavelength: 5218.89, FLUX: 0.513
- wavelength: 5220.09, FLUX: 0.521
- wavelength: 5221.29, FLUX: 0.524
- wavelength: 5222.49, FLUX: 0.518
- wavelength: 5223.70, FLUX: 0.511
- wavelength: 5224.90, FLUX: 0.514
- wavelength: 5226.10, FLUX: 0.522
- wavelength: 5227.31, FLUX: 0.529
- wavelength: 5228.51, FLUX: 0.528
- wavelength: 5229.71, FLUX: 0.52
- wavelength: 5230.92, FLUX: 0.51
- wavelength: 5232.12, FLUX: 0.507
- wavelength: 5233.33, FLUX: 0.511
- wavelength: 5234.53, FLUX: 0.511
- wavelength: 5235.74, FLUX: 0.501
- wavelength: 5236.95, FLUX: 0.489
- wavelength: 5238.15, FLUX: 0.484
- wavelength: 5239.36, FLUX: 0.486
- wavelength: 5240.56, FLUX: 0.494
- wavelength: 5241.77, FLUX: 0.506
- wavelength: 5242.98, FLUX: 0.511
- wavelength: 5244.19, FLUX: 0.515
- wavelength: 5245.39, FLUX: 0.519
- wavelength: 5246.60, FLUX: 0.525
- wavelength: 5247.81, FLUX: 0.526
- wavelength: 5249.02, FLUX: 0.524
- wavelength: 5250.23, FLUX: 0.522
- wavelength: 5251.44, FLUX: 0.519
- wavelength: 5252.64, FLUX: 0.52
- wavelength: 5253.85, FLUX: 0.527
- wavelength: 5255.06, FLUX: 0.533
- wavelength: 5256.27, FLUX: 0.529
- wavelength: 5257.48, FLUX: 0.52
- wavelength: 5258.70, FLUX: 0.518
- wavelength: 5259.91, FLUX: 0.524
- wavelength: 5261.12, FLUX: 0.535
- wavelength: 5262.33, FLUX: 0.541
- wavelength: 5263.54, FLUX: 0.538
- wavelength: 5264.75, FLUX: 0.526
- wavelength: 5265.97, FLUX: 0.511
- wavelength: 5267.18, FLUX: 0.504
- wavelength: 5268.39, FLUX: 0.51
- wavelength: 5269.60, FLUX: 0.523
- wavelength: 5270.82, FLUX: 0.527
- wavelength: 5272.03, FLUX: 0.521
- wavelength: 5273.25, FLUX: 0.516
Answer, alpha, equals 5172.23 angstrom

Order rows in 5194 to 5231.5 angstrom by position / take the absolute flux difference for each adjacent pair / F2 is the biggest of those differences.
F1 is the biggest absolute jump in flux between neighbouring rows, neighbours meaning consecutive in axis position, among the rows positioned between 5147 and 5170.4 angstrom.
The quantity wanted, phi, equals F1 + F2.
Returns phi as 0.0240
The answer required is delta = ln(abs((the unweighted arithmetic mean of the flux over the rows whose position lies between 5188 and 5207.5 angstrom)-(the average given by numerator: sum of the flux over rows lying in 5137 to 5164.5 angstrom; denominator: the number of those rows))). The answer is -2.9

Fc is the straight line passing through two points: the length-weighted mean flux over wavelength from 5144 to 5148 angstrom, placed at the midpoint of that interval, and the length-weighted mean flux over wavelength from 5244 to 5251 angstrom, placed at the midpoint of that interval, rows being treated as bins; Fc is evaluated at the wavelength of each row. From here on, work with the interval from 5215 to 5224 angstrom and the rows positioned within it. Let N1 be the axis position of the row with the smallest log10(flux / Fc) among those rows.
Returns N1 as 5215.28 angstrom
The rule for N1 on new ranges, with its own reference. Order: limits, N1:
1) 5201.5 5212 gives 5204.49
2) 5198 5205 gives 5204.49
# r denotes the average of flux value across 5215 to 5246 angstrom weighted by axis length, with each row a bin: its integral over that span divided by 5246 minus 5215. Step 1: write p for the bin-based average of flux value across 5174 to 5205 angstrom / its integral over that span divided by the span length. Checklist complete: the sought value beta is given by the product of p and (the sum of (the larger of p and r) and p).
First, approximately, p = 0.5101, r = 0.510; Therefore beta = 0.52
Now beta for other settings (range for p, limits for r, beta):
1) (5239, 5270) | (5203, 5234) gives 0.54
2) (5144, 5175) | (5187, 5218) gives 0.61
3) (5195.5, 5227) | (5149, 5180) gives 0.54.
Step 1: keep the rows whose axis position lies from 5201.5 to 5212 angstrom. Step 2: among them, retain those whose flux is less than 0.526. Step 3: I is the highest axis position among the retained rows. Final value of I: 5211.68 angstrom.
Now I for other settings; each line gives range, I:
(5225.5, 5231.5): 5230.92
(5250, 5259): 5258.70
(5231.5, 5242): 5241.77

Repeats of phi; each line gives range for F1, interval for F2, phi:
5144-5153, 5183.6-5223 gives 0.0220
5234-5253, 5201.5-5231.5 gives 0.0250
